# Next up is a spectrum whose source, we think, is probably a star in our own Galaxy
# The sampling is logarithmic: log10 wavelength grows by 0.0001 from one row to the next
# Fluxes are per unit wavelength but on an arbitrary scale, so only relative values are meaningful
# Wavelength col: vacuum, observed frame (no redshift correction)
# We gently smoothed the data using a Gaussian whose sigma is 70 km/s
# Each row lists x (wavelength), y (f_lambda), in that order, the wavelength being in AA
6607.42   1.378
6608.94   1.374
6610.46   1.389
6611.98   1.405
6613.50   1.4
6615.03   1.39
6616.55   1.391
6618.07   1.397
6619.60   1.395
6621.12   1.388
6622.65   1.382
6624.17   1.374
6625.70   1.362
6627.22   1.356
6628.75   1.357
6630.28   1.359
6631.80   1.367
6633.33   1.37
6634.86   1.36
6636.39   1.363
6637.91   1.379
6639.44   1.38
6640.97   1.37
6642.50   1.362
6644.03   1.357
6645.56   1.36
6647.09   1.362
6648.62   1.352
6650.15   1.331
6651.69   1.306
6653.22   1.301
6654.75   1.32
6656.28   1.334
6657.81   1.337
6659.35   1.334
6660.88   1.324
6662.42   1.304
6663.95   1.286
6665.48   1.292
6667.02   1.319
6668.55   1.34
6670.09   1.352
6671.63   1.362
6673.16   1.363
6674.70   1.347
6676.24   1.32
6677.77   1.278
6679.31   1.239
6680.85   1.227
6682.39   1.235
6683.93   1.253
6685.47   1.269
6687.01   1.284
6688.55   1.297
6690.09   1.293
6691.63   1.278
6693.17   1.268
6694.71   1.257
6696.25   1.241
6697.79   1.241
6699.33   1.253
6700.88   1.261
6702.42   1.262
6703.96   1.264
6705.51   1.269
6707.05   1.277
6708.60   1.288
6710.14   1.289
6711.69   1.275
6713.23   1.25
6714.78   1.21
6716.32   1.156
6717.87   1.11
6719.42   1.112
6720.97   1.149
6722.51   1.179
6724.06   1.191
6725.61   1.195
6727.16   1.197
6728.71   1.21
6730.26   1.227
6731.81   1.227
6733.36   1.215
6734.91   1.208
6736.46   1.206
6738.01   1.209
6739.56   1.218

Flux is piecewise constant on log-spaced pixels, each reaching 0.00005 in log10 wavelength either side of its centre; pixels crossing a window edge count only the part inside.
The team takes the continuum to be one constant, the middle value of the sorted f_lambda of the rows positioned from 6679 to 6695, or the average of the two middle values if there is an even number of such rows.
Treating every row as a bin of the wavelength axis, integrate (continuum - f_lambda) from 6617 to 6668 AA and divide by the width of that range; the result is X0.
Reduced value -0.082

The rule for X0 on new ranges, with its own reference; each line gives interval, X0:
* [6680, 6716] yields 0.007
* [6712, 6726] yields 0.093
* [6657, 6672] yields -0.056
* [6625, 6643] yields -0.097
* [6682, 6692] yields -0.006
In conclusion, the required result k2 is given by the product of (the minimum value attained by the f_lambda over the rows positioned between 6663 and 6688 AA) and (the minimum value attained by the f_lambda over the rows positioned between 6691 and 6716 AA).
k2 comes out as 1.48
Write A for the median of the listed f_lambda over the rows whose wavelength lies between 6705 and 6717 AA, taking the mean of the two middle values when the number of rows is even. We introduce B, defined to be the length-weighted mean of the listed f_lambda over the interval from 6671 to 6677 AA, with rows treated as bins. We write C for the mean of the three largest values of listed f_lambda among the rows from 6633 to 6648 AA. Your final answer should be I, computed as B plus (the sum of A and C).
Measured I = 4.00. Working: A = 1.27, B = 1.35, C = 1.38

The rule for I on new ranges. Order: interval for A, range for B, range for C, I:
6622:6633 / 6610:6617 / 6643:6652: 4.12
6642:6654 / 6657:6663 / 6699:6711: 3.96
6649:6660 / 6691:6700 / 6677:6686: 3.85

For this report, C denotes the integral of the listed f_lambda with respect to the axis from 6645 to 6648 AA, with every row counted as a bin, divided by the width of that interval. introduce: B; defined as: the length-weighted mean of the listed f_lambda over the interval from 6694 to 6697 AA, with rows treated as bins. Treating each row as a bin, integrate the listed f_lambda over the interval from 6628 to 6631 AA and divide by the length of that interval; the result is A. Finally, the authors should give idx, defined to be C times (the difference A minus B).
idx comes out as 0.1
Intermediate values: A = 1.36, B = 1.25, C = 1.36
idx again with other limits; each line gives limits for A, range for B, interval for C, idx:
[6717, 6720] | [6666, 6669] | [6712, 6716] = -0.3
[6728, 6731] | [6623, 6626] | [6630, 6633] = -0.2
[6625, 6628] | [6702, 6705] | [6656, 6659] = 0.1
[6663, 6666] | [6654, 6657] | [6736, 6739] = 0.0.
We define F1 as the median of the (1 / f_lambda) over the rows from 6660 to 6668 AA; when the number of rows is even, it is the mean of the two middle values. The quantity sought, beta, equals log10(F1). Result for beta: -0.12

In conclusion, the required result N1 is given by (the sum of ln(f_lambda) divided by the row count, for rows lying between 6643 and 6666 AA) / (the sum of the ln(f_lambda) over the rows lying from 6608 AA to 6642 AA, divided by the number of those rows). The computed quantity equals 0.88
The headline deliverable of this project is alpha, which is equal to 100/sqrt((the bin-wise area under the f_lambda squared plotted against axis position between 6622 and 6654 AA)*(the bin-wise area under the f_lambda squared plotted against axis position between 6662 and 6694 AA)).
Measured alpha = 1.78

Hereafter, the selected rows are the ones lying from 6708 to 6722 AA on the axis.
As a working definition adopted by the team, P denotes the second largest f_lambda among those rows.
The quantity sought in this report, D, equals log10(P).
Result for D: 0.110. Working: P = 1.288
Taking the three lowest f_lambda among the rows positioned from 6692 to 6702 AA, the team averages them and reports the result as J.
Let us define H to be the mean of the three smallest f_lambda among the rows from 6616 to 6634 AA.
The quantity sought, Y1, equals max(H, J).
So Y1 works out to 1.36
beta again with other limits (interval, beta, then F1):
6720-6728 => -0.08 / 0.84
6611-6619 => -0.15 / 0.72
